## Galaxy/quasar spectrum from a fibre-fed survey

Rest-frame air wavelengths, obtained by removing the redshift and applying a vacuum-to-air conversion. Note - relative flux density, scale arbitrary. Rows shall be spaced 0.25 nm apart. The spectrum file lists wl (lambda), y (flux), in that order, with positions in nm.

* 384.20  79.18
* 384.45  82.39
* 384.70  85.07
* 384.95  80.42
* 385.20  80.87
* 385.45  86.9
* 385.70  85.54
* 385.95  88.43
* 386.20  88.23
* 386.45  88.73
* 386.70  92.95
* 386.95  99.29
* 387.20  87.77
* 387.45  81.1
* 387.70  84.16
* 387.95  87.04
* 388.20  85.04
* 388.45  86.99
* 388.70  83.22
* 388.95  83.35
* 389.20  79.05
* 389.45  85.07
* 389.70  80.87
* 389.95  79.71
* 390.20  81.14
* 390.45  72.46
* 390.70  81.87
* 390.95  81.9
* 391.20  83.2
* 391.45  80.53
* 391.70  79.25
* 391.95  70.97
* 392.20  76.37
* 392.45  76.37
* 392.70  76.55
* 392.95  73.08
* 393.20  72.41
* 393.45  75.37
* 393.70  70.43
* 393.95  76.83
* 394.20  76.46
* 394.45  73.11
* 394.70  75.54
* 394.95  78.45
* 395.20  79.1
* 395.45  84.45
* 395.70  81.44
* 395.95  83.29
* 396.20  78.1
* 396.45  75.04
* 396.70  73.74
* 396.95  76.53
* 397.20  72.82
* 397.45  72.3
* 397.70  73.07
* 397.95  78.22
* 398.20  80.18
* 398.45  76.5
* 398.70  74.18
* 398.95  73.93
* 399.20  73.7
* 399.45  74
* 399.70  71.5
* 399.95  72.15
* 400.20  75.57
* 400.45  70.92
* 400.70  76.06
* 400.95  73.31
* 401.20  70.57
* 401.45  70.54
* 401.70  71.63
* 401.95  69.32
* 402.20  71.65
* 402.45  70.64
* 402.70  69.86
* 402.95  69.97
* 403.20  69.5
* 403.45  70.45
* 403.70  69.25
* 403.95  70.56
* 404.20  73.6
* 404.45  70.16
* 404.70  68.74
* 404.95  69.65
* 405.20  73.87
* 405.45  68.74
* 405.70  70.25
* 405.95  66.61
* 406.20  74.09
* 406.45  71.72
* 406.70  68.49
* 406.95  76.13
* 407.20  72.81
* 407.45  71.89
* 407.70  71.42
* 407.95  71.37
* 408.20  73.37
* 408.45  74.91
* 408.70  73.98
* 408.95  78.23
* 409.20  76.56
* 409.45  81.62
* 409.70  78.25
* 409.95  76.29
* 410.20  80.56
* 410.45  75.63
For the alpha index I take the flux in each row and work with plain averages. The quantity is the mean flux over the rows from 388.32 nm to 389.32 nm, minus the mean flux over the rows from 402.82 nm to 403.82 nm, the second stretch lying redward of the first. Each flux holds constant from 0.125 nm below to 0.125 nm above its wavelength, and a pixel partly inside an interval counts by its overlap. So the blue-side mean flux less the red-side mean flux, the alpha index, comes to 13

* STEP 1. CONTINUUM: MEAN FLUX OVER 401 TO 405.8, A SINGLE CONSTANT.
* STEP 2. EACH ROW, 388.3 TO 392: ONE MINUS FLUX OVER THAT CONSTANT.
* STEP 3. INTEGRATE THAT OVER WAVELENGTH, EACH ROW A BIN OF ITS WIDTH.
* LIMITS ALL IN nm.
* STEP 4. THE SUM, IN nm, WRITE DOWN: -0.54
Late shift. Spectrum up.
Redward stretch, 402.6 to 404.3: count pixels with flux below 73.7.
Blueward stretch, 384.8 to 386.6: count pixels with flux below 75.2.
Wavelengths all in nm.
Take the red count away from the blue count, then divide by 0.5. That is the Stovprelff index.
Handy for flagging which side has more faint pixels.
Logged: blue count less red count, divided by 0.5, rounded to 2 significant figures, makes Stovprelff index -14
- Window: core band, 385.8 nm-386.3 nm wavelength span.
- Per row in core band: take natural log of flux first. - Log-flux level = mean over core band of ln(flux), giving 4.48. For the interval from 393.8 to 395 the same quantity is 4.33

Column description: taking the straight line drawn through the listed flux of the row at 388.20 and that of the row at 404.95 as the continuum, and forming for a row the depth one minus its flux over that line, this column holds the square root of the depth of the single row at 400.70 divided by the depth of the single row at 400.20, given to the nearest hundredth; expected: 1.27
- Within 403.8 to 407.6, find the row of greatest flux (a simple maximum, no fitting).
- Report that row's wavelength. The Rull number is 406.95 nm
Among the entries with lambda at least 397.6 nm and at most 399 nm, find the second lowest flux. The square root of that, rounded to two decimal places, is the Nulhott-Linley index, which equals 8.60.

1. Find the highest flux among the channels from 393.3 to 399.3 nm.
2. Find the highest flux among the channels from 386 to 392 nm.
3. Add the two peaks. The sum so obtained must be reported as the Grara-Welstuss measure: 184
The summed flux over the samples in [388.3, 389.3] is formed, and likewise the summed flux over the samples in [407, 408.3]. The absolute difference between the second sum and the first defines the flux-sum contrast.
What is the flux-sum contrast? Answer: 28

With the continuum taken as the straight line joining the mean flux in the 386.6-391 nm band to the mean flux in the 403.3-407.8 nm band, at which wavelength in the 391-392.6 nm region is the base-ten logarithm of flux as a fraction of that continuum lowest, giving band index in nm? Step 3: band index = 391.95 nm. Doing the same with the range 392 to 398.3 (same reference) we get 393.70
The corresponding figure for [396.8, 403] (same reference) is 397.45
